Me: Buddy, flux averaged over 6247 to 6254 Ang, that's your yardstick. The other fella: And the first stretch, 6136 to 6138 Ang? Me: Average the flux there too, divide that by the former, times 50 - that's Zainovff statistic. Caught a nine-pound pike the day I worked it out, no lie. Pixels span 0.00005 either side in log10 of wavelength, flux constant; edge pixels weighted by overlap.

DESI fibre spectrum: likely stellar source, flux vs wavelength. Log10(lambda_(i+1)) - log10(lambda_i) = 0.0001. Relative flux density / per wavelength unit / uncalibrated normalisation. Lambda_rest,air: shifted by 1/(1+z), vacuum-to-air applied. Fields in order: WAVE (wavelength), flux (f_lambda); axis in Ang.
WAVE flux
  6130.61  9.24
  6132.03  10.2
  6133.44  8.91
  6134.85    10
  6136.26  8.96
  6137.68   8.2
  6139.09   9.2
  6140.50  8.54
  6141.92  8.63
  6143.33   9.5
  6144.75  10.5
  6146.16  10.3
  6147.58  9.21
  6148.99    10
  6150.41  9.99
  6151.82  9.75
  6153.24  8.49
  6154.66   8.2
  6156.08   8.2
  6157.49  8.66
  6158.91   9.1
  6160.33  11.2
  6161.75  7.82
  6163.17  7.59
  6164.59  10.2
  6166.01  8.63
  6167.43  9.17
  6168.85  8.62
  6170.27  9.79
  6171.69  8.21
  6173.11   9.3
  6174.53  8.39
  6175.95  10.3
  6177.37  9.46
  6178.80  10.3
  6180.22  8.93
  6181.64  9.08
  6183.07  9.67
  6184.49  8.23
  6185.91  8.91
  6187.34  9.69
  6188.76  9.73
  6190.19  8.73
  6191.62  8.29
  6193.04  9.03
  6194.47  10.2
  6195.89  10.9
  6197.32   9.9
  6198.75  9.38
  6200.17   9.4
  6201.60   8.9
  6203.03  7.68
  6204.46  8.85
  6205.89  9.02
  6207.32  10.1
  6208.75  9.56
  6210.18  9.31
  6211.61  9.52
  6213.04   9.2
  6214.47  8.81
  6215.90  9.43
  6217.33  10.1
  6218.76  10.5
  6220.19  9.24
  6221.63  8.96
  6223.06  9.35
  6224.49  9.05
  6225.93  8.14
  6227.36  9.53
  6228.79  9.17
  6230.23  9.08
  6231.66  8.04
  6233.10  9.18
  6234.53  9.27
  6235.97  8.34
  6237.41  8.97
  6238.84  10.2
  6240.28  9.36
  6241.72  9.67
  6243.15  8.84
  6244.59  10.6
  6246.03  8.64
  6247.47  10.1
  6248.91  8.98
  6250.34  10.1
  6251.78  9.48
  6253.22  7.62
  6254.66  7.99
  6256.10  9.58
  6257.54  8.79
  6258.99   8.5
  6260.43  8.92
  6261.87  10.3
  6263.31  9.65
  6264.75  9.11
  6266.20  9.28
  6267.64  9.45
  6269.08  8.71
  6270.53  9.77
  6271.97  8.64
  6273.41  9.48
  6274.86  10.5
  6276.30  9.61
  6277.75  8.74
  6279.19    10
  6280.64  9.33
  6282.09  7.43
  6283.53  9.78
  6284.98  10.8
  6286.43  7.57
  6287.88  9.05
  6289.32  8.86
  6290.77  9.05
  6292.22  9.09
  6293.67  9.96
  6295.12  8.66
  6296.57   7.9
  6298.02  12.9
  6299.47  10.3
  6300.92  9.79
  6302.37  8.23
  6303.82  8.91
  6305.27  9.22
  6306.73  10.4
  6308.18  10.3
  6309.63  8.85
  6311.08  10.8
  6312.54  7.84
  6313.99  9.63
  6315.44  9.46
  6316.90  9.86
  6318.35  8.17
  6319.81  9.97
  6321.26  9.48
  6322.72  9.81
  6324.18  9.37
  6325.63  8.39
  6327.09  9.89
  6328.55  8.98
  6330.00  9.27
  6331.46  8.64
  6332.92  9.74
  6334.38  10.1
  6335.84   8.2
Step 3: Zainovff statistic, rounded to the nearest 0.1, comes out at 46.3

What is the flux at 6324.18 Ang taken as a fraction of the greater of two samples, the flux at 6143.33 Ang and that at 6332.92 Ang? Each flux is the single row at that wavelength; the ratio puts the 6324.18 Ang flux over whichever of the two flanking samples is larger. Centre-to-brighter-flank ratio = 0.96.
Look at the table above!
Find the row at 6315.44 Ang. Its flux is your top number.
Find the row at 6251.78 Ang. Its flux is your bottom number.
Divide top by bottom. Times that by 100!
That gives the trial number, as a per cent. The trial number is 100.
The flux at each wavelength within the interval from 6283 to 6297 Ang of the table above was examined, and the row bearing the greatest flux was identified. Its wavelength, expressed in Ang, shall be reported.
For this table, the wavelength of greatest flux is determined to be 6284.98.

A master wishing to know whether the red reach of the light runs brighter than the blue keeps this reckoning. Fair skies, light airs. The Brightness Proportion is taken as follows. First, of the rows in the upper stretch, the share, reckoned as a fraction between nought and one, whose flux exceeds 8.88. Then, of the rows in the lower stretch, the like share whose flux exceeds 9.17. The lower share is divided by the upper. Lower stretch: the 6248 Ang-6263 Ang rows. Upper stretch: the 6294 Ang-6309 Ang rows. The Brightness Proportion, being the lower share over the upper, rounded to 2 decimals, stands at 0.57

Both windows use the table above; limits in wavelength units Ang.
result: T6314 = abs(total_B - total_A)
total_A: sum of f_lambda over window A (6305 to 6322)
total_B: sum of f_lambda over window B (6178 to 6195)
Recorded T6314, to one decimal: 3.2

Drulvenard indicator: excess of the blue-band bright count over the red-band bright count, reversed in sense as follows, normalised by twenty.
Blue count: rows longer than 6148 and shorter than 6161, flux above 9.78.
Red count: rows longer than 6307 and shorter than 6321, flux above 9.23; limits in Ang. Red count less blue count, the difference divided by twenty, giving 0.150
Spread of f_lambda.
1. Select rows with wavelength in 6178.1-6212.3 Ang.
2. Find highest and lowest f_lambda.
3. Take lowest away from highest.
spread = 3.2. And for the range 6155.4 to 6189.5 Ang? 3.6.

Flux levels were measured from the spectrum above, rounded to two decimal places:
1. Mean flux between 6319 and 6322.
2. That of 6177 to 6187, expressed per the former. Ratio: 0.95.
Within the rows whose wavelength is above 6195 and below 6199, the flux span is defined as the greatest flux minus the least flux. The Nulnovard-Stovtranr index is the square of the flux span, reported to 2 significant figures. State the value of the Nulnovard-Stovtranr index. 2.3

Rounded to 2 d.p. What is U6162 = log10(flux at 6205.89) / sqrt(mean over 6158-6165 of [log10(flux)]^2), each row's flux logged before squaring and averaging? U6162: 0.99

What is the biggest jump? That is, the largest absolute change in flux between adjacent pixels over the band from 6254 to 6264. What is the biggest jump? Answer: 1.59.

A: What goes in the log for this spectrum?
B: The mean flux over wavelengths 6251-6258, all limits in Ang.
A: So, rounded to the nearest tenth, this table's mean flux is 8.7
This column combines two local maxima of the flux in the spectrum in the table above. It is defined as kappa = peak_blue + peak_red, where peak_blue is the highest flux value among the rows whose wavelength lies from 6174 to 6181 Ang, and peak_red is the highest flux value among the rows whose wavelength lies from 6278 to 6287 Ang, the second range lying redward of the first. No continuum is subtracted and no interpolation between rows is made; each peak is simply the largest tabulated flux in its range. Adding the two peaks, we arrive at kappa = 21.1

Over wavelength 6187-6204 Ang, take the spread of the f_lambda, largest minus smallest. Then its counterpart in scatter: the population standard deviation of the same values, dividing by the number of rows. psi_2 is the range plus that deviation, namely 4.1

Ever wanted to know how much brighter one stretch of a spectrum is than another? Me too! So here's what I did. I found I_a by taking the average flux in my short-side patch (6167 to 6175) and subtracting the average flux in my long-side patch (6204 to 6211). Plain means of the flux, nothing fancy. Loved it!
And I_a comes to -0.5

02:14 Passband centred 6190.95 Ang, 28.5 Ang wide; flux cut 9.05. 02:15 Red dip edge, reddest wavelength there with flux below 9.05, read 6204.46 Ang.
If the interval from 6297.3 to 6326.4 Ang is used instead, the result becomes 6325.63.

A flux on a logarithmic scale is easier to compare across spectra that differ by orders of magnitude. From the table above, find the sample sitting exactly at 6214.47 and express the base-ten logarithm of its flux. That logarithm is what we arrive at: 0.94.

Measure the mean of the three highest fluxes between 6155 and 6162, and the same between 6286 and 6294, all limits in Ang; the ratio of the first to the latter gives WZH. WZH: 1.03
